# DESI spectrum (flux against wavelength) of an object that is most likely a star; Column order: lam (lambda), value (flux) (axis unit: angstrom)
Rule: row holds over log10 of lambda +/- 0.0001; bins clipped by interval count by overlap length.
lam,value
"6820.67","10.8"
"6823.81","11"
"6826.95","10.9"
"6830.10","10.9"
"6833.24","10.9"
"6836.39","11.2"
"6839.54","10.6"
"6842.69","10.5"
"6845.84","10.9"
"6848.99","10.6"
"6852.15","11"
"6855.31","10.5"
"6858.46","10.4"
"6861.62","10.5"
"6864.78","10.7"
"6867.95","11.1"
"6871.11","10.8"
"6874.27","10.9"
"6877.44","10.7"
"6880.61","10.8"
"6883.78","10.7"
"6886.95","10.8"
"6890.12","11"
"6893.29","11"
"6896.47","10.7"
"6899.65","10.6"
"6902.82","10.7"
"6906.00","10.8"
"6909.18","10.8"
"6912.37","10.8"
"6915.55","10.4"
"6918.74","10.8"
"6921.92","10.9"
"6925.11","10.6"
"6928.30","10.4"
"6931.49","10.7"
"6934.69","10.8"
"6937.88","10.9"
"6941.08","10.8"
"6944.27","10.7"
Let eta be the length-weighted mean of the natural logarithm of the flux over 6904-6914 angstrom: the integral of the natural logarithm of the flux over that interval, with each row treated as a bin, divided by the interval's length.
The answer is 2.38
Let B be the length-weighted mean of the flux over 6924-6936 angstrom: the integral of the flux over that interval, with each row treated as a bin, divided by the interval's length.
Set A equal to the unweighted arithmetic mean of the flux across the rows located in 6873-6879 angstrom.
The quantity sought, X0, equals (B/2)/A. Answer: 0.492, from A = 10.80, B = 10.6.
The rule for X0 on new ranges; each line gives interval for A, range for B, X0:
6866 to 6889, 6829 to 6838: 0.508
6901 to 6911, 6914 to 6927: 0.496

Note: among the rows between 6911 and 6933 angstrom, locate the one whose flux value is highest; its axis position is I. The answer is 6921.92 angstrom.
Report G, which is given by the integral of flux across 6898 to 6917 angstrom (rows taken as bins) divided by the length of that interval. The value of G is 10.7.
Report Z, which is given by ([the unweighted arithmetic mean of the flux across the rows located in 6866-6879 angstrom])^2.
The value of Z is 118.3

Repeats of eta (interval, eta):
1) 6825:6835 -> 2.39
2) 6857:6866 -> 2.35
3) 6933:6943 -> 2.38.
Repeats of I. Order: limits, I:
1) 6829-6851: 6836.39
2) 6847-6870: 6867.95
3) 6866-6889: 6867.95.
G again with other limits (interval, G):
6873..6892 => 10.8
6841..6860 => 10.7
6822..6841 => 10.9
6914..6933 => 10.6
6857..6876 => 10.7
